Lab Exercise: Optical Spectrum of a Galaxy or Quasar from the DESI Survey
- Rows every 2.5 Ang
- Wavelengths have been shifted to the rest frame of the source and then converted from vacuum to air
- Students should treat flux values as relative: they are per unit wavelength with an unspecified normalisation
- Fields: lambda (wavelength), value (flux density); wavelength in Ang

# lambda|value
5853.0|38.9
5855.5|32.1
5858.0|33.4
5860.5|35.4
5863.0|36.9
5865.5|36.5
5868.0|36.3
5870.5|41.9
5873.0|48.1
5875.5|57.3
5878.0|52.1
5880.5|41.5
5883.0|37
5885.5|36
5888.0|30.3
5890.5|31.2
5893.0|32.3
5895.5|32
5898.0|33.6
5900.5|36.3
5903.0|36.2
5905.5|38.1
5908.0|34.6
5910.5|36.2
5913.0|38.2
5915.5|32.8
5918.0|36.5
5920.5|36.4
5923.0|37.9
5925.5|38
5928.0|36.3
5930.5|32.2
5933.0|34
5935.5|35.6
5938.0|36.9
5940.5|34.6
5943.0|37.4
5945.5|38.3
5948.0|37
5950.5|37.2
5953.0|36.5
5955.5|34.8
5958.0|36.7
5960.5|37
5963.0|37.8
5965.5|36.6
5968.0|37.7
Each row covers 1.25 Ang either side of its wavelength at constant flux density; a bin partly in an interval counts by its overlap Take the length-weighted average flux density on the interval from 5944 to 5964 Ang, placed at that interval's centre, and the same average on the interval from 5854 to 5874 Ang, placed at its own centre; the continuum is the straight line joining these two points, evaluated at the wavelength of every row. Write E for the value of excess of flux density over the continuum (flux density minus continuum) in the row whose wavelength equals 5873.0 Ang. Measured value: 11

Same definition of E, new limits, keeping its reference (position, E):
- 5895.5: -5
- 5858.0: -4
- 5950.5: 0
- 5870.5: 4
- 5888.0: -7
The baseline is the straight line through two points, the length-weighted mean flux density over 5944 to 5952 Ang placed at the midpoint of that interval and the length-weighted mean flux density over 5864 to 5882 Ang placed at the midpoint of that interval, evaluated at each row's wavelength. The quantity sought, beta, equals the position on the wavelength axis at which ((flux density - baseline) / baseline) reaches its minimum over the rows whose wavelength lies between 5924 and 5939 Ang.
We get 5930.5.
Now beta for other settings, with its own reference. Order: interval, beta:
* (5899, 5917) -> 5915.5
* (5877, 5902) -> 5888.0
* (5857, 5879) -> 5858.0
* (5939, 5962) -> 5940.5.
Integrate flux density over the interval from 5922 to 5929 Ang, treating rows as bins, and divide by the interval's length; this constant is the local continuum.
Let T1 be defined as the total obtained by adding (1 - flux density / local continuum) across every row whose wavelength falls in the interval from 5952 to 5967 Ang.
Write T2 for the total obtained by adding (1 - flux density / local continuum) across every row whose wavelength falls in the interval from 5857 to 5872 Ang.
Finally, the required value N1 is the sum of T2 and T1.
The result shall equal 0.25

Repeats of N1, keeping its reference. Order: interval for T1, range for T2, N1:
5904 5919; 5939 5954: 0.31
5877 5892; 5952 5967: 0.04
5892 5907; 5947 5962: 0.57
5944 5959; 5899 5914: 0.24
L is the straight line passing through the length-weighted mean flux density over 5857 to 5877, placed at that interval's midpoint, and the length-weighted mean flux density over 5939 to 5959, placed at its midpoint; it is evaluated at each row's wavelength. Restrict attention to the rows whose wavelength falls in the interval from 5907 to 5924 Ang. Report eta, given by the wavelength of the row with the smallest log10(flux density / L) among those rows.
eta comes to 5915.5 Ang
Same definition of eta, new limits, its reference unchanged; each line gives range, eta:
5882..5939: 5888.0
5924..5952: 5930.5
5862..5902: 5888.0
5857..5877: 5858.0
